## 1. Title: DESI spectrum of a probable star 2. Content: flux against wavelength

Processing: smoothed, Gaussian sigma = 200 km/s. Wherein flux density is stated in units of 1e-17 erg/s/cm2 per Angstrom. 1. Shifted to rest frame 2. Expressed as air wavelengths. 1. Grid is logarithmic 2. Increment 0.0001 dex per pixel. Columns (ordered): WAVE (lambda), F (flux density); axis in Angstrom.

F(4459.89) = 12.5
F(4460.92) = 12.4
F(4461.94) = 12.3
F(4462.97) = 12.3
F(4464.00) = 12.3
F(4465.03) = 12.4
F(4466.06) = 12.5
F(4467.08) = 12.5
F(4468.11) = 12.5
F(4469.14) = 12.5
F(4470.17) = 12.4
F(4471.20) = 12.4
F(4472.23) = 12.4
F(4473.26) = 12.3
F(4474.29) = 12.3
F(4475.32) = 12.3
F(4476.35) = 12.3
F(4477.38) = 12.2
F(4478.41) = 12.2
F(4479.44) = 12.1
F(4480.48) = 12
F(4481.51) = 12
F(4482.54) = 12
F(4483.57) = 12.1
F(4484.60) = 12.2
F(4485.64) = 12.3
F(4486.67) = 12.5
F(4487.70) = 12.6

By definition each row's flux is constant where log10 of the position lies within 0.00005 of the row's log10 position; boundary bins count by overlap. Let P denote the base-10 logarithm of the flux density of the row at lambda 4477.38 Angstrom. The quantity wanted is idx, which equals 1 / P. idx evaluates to 0.921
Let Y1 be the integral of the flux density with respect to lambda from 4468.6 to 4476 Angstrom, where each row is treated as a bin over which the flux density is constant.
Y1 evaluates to 92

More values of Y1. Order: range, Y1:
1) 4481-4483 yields 24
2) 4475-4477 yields 25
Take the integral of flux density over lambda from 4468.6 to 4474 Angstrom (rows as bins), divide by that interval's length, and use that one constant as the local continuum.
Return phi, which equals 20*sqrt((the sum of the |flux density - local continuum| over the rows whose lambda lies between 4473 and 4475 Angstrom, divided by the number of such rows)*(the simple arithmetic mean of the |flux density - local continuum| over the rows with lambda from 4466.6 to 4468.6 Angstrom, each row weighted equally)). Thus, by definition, 2.0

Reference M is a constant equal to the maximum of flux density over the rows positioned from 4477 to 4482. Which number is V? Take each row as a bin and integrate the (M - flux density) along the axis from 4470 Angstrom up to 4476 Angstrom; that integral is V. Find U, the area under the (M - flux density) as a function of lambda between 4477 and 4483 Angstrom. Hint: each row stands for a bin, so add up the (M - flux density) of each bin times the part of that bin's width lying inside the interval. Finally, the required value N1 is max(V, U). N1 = 0.7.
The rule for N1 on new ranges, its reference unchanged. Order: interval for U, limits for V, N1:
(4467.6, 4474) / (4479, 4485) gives 0.8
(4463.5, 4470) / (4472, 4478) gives -0.6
